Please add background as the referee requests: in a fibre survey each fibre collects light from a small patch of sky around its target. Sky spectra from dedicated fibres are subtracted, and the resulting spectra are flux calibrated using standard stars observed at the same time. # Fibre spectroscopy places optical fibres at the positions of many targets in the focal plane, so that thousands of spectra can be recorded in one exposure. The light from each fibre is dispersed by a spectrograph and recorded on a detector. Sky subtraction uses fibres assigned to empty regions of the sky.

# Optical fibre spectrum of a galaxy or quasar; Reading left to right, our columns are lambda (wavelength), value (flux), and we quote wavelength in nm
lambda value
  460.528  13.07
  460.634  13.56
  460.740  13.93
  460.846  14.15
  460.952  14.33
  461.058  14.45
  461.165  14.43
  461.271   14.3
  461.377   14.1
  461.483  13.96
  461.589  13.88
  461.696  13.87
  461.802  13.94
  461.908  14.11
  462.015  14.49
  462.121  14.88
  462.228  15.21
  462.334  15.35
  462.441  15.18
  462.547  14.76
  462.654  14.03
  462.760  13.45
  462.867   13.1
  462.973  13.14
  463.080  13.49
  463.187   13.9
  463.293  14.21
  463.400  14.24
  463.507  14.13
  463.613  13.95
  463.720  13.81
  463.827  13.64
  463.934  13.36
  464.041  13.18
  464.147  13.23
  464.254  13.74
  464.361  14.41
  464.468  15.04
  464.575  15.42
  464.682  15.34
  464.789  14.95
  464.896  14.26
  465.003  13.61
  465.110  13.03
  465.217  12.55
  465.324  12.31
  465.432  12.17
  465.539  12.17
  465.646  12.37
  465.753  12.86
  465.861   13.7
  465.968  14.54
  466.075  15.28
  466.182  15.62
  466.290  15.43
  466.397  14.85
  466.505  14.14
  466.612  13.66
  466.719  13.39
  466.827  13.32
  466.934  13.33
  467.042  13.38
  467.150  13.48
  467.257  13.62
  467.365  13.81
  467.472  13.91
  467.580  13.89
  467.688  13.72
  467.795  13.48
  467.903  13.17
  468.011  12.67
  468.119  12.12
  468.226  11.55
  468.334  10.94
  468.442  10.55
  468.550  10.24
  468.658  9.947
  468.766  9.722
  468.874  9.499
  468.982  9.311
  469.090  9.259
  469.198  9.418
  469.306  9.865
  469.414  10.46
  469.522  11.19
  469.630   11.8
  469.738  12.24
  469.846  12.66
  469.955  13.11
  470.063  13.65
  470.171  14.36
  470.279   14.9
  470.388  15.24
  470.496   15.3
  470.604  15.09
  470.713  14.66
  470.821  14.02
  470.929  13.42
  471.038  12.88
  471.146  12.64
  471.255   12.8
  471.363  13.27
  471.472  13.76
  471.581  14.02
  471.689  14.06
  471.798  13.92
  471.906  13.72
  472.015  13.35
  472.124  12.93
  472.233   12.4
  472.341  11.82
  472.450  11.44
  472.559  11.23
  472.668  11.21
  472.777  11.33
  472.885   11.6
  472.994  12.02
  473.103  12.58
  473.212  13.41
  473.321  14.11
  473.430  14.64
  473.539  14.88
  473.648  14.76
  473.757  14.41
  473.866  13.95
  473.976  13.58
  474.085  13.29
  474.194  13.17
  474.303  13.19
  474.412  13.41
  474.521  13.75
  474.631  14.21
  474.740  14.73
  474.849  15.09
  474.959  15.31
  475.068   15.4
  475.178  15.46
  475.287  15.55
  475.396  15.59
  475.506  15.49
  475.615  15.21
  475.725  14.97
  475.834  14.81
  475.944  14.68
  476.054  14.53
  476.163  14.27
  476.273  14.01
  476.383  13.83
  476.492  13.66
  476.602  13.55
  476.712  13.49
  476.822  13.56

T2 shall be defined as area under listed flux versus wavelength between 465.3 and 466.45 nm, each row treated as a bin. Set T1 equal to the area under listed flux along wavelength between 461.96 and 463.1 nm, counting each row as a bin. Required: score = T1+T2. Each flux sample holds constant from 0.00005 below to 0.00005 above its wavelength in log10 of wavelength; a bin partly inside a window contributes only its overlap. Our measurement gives 32.2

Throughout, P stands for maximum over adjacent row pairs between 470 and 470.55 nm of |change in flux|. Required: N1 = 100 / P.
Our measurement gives 141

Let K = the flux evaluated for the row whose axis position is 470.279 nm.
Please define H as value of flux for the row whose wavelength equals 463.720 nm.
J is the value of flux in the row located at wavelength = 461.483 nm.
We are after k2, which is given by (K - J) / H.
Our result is 0.07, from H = 13.81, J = 13.96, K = 14.9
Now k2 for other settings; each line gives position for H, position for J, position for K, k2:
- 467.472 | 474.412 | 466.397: 0.10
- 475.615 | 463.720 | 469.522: -0.17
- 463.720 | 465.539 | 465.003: 0.10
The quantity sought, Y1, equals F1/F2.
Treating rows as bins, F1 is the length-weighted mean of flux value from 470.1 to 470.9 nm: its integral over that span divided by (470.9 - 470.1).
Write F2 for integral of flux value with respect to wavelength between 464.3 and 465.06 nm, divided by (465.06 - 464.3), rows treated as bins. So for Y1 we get 1.00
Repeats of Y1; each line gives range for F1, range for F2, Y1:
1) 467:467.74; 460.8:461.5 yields 0.96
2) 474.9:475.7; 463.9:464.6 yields 1.10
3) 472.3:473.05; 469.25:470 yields 0.99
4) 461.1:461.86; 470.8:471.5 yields 1.07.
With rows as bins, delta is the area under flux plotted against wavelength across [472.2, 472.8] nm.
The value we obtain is 6.9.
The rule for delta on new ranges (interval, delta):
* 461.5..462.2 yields 9.9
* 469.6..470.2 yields 7.8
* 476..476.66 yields 9.2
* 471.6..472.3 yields 9.4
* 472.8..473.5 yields 9.1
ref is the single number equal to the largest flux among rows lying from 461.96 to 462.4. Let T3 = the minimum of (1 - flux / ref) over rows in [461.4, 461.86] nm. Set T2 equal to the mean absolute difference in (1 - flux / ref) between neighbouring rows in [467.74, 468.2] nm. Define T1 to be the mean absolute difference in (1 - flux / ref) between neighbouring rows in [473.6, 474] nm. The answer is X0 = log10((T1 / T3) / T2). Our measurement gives 0.98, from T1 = 0.026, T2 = 0.030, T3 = 0.09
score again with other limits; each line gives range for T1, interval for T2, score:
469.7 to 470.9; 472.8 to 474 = 33.2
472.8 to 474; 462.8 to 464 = 32.7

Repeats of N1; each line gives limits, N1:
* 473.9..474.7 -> 217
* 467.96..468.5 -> 164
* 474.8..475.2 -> 455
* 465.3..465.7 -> 500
